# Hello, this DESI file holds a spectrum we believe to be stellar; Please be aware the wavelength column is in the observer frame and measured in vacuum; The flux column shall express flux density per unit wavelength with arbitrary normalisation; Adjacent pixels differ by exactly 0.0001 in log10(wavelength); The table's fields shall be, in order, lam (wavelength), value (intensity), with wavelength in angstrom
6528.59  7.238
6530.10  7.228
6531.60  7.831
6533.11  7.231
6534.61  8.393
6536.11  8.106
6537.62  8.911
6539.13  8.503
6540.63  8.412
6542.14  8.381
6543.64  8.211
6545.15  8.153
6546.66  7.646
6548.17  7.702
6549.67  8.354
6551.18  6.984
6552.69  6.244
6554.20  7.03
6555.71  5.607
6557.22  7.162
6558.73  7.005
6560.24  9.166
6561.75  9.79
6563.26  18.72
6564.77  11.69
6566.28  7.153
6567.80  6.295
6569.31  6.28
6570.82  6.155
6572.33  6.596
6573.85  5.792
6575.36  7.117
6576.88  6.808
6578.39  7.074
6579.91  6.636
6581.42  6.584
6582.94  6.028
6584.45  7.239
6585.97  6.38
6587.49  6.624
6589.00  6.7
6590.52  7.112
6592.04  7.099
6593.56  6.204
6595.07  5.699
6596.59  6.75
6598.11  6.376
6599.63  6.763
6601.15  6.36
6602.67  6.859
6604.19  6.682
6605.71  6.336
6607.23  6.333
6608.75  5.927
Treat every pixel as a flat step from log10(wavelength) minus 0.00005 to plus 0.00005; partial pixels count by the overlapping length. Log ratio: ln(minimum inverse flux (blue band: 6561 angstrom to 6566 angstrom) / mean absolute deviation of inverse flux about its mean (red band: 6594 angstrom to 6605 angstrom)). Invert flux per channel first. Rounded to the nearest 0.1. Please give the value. 2.0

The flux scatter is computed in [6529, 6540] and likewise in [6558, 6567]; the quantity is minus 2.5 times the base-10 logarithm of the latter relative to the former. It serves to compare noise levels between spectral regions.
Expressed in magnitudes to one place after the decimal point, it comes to -2.1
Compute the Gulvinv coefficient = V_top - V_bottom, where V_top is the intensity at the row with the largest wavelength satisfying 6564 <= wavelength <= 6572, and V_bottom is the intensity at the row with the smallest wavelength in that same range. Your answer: -5.5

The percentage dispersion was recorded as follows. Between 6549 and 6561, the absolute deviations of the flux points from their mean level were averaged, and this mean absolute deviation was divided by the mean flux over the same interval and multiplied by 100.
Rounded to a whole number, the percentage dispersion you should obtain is 11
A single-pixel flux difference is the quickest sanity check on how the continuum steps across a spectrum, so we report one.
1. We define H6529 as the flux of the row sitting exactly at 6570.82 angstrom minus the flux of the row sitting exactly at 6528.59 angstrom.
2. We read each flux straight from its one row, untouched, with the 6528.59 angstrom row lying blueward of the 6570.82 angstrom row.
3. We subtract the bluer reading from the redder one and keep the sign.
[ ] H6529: -1.1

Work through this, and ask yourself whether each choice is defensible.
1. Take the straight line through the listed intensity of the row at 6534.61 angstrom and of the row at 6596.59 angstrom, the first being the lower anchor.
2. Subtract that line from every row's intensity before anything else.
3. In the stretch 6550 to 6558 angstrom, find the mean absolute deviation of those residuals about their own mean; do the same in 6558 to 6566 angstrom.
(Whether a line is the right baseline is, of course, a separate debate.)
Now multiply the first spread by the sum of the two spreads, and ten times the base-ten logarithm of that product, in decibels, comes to 3.1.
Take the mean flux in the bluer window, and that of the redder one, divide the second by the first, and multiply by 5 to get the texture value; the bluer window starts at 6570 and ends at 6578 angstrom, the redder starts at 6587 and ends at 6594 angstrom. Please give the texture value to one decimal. 5.2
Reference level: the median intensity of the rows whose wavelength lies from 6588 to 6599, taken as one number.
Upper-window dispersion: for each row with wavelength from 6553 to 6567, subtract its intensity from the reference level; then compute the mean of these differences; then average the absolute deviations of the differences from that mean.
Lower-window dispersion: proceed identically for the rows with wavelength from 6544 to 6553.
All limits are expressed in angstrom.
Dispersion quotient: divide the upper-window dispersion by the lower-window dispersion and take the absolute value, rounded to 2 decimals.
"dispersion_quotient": 4.60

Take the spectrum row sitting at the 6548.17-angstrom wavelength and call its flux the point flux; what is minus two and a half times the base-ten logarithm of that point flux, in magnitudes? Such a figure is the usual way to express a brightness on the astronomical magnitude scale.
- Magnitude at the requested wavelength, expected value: -2.22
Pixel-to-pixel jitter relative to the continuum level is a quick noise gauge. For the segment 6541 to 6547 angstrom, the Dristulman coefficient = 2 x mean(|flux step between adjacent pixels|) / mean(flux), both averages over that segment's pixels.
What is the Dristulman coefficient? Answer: 0.06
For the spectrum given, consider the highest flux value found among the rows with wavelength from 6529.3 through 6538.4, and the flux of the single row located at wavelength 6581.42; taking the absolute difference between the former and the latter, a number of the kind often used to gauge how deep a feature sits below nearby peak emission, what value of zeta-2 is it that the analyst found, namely 2.3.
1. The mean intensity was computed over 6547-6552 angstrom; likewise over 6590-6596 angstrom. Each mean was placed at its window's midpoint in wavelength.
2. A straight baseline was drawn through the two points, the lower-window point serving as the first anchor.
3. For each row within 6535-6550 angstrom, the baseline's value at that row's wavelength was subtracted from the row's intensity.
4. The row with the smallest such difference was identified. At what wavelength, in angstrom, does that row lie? 6546.66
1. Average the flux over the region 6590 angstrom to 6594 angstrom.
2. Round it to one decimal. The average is 6.8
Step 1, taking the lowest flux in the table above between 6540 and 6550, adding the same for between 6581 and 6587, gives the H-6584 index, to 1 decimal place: 13.7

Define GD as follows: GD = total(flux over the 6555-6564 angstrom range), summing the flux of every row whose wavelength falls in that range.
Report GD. 57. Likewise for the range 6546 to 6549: 15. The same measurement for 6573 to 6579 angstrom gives 27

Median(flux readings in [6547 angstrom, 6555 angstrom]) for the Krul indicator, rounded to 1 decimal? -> 7.0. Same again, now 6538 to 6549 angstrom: 8.2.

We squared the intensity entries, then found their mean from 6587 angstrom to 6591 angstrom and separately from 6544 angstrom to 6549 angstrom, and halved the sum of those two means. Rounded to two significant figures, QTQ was 54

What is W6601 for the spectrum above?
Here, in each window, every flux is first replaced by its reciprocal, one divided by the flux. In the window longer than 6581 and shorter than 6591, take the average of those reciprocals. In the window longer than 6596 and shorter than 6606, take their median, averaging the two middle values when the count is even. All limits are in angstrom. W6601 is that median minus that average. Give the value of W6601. -0.001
